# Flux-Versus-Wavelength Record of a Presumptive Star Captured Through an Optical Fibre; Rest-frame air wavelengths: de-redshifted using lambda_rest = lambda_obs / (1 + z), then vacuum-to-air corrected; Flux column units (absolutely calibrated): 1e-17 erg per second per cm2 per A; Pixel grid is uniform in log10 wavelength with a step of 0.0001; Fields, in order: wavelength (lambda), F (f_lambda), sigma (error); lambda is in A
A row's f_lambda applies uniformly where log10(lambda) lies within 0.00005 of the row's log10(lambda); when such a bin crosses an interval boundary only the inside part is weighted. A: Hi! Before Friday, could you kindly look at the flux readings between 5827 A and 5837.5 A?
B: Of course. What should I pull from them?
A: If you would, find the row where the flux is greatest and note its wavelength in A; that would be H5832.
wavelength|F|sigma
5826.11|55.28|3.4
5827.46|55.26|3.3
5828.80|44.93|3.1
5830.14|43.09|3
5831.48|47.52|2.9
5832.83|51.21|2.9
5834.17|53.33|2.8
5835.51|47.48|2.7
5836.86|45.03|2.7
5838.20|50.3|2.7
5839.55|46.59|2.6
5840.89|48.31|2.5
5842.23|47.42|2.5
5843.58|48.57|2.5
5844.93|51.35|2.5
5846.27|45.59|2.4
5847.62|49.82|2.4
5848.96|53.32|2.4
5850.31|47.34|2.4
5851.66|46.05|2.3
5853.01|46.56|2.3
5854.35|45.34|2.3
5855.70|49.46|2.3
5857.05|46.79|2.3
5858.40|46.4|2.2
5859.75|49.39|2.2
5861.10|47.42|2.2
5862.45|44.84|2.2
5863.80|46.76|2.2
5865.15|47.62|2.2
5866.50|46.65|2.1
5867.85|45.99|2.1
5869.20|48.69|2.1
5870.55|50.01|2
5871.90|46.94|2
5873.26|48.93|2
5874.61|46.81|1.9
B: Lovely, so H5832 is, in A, 5827.46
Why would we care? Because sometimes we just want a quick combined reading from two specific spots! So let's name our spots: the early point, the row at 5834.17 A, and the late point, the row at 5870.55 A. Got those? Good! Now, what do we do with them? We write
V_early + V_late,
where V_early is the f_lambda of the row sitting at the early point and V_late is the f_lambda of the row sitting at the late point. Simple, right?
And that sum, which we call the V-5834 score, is 103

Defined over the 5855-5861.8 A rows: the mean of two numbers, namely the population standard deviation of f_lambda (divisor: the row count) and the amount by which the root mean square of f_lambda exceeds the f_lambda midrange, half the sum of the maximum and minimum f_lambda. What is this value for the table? 0.64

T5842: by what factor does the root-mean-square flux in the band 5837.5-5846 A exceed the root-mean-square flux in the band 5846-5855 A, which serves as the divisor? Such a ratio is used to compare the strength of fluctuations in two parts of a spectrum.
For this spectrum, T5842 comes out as 1.021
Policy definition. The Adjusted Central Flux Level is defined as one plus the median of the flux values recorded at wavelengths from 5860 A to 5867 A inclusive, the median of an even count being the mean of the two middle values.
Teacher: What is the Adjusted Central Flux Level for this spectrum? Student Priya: 47.8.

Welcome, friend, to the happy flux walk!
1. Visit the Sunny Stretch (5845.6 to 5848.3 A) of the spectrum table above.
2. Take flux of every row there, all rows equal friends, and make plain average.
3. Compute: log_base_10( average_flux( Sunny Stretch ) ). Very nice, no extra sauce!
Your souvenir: 1.68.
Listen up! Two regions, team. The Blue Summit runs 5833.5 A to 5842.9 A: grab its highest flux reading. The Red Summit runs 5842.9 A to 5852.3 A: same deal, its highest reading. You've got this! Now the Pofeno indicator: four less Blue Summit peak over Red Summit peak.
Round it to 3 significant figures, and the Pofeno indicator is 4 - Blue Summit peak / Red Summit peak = 3.00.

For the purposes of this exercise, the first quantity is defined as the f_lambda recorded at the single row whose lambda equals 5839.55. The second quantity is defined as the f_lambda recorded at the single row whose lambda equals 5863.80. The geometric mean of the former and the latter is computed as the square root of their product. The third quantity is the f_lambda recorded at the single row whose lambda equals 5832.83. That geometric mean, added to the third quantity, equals 98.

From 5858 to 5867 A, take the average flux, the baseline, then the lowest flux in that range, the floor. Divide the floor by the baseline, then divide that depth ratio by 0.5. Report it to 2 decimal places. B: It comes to 1.91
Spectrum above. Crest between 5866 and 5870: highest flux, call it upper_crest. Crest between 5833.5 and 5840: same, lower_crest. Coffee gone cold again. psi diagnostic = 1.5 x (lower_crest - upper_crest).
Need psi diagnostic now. 7.0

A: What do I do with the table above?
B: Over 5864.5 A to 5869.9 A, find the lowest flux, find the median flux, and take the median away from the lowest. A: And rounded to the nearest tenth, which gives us -1.1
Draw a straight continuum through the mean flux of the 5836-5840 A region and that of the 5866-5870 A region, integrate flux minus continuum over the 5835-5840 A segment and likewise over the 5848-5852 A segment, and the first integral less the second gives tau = -7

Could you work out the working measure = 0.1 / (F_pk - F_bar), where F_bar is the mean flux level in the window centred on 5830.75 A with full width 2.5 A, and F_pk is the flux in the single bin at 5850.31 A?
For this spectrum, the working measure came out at 0.05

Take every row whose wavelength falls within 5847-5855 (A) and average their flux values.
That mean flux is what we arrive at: 48.1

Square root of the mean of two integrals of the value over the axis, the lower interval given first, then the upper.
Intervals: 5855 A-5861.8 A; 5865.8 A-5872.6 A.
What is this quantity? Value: 18.0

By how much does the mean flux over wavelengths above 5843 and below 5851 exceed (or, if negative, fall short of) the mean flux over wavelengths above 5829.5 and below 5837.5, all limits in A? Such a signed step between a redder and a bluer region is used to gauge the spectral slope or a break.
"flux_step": 1.4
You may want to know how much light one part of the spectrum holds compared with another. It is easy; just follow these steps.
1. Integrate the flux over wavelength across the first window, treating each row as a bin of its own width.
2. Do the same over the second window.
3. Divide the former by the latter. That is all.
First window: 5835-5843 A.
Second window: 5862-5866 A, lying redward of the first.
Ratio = 2.0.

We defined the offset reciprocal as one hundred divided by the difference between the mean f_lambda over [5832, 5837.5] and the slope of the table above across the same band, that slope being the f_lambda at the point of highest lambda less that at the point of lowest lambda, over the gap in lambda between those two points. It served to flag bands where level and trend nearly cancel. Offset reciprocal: 1.97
